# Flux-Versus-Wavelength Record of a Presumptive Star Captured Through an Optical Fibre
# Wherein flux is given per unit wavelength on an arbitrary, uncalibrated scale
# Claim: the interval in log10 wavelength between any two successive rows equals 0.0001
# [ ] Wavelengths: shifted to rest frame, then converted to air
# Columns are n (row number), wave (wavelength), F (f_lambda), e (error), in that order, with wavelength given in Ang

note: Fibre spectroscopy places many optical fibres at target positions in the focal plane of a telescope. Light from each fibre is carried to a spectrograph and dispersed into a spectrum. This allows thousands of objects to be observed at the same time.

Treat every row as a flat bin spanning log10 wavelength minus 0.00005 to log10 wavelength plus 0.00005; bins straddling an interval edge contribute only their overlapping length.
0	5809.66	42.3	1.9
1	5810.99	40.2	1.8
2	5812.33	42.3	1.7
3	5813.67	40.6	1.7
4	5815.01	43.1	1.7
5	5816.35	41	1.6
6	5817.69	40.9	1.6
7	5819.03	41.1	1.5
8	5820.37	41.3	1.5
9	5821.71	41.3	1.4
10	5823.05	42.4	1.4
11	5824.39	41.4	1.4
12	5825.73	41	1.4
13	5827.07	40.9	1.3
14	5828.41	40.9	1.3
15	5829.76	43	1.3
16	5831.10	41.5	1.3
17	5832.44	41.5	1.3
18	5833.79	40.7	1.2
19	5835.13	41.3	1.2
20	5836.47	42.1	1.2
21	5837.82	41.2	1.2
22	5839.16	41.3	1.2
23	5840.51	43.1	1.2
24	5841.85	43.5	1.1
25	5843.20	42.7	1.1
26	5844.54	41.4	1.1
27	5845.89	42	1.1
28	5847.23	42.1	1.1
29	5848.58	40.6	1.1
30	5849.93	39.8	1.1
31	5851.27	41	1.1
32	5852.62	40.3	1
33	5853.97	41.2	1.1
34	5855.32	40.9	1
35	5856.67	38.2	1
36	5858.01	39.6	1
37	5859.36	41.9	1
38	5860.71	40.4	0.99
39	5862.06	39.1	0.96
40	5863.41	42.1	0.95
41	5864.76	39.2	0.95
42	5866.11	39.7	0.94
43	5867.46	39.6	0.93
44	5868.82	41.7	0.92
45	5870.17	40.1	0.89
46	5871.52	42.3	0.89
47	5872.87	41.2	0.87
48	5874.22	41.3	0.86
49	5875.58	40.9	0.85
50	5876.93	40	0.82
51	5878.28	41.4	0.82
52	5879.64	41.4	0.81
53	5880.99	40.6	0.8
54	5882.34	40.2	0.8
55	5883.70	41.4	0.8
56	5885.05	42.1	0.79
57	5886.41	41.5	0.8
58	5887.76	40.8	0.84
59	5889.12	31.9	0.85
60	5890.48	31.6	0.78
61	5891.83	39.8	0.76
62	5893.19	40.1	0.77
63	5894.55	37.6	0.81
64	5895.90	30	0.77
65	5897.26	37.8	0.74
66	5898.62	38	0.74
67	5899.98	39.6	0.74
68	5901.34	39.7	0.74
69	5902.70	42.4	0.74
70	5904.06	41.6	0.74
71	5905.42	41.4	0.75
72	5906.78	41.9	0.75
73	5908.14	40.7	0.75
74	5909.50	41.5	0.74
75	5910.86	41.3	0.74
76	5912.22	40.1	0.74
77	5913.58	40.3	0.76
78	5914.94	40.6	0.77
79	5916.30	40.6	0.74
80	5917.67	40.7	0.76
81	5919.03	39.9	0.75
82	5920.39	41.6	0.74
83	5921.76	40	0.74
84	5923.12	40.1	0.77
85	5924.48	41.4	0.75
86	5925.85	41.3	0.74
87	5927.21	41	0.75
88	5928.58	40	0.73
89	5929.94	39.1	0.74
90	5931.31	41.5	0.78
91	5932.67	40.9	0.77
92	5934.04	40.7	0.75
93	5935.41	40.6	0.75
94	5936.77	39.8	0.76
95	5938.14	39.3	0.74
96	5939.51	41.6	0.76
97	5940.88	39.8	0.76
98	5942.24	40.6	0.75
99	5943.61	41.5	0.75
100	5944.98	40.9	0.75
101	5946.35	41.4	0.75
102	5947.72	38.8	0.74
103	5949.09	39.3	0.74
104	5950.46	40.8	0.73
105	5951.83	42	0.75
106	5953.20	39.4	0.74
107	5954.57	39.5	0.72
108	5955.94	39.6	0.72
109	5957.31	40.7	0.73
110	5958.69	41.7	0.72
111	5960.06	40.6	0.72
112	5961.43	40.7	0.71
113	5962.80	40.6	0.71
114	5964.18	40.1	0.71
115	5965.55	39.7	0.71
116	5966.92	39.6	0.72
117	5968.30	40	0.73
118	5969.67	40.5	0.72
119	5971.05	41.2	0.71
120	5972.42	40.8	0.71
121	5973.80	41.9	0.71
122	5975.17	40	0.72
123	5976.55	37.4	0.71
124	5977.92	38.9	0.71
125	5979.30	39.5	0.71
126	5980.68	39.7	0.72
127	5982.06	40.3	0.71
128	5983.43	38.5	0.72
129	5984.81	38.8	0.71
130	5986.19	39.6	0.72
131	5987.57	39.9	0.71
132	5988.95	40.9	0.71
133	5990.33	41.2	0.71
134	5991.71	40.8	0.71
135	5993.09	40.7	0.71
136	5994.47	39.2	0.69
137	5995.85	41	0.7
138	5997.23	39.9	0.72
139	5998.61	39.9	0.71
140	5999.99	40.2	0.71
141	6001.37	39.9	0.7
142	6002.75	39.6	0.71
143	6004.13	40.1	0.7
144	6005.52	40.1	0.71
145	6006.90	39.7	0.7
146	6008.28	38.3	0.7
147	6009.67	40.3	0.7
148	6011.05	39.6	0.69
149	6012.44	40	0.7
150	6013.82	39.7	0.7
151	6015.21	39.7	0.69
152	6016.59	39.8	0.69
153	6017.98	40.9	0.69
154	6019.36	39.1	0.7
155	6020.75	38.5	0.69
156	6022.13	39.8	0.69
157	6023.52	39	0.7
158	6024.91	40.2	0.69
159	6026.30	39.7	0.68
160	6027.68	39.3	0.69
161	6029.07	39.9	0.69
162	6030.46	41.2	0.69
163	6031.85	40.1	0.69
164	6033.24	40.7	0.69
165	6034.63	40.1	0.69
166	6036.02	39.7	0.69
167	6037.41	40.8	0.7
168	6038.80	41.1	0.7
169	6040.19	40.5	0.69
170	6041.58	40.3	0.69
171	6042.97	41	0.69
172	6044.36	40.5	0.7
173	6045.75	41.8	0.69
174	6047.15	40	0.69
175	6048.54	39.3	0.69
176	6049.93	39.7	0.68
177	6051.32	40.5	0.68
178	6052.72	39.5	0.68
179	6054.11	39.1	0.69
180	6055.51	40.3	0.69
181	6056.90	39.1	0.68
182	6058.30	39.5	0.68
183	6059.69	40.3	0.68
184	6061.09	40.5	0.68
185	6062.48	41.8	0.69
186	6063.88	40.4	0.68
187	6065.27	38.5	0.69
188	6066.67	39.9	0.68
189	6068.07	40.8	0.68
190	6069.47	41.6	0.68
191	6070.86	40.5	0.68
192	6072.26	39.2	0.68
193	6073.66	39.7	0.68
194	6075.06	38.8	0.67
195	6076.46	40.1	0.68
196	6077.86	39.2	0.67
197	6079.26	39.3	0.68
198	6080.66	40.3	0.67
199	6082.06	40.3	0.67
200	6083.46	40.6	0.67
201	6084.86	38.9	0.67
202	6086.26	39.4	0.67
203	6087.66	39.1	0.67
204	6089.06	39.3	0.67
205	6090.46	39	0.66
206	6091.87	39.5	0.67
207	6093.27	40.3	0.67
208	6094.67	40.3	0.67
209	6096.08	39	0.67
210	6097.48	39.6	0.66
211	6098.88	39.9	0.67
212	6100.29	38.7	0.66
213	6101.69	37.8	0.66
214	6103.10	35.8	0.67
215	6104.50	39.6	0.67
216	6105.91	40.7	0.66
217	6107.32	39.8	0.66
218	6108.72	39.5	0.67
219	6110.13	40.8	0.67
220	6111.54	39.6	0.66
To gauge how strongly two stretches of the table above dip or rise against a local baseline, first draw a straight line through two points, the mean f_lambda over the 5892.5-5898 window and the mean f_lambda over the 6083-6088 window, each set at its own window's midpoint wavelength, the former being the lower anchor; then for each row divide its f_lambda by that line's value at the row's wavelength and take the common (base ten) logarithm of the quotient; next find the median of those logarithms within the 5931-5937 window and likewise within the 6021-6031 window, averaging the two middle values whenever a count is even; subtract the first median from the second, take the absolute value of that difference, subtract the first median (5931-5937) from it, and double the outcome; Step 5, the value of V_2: -0.029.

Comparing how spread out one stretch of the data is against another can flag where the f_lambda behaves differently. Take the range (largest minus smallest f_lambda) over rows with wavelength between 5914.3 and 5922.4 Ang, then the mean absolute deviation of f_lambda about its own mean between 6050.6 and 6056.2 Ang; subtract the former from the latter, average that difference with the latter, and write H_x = -0.3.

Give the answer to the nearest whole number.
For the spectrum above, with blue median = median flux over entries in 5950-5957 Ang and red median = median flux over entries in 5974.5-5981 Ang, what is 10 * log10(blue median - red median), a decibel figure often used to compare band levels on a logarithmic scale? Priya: -10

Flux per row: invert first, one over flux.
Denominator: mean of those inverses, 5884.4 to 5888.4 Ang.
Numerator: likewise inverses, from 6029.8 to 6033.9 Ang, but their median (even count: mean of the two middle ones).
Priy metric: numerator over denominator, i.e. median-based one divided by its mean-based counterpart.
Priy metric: 1.02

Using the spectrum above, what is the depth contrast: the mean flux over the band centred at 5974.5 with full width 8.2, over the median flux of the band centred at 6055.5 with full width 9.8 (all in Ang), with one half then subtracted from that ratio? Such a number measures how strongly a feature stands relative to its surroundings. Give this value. 0.514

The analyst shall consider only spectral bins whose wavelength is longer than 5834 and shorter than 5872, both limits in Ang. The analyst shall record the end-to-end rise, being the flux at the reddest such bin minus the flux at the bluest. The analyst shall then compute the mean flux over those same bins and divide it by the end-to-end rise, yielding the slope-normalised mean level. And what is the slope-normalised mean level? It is 41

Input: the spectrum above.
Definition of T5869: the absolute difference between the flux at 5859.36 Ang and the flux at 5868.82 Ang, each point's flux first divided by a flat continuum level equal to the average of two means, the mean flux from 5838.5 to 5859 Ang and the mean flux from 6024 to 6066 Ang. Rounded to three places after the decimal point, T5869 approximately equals 0.005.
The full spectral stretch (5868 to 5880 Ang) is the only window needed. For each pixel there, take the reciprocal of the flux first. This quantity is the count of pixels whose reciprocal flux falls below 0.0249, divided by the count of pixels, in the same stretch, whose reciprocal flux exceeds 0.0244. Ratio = 2.3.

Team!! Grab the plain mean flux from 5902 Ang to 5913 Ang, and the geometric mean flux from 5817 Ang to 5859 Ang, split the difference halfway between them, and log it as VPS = 41.32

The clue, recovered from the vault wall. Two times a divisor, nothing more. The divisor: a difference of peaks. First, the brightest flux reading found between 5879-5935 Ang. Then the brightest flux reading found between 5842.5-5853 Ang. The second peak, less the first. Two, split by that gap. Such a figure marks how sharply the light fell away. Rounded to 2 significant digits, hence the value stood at 6.7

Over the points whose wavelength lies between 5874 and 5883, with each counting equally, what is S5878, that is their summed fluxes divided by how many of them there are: 40.8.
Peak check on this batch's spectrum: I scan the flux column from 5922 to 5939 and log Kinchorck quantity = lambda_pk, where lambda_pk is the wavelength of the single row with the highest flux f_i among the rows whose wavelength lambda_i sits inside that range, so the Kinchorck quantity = 5931.31 Ang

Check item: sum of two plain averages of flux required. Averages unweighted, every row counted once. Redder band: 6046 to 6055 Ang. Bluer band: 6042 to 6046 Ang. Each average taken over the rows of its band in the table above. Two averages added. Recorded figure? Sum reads 80.8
